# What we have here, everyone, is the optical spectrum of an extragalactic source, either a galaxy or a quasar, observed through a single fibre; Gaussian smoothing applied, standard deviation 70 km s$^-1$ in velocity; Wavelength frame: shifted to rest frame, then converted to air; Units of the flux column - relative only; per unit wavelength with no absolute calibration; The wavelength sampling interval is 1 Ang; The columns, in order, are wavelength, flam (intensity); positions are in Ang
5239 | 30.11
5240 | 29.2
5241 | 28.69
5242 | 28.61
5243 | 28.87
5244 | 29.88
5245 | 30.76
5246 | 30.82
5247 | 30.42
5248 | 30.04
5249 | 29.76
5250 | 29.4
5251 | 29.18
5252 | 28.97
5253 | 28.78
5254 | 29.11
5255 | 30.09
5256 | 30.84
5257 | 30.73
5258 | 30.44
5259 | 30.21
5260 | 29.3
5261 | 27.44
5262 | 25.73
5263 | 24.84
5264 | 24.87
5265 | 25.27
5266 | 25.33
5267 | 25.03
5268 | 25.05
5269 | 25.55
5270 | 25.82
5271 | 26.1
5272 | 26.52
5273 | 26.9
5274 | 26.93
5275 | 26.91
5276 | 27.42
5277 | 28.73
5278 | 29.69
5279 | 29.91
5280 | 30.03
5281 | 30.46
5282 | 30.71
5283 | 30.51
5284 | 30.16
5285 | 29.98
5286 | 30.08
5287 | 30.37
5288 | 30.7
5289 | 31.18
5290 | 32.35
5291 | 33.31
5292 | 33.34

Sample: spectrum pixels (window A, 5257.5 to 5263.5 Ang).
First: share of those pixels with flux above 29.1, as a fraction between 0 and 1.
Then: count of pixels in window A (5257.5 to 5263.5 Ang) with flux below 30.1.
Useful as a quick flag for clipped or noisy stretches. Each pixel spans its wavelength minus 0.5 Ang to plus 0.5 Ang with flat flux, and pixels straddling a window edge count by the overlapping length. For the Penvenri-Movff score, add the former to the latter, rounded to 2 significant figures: 4.5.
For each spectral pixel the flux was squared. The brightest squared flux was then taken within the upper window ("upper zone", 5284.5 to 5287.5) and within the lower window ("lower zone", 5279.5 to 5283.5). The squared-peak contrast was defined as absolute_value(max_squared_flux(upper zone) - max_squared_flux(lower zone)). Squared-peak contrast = 21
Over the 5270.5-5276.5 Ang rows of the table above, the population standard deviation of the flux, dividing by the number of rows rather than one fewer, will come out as 0.4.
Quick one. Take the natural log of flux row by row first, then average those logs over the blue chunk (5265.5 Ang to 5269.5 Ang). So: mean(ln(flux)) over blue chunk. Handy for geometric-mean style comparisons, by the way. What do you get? 3.23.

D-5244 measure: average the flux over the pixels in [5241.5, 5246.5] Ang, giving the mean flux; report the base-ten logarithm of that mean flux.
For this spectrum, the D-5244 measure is 1.47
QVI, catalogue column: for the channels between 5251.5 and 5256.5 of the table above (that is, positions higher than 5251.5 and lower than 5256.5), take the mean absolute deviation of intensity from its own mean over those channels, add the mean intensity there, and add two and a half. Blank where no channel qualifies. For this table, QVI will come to 32.8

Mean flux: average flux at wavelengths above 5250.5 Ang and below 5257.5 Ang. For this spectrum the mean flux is 29.7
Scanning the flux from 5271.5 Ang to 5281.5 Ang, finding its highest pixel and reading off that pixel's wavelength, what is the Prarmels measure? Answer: 5281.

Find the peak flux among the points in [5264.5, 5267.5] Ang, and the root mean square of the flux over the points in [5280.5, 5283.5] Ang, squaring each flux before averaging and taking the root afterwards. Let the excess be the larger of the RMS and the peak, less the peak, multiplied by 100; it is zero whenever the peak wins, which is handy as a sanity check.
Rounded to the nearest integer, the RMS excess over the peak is 523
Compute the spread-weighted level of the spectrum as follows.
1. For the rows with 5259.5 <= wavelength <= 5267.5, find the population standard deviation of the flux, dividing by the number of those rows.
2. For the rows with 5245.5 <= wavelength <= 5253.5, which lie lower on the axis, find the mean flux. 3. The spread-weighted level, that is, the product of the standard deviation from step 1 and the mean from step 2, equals 44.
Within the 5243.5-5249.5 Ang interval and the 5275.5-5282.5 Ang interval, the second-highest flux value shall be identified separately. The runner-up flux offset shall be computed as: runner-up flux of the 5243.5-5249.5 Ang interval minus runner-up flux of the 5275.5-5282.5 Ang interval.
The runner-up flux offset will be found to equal 0.3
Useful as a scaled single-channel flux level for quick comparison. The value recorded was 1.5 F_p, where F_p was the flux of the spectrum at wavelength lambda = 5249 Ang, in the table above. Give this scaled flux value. 44.6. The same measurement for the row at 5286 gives 45.1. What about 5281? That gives 45.7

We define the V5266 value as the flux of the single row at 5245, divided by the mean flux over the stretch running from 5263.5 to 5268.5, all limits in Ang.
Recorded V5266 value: 1.23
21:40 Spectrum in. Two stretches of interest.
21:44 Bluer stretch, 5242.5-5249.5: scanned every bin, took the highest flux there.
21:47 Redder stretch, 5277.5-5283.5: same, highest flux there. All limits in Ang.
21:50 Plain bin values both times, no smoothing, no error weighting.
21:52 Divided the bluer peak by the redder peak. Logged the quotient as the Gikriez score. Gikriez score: 1.00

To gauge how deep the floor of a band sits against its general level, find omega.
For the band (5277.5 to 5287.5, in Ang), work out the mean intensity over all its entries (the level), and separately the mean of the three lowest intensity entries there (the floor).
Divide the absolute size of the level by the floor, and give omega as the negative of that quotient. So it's -1.01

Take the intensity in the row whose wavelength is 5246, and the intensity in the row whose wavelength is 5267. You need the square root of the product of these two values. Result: 27.8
